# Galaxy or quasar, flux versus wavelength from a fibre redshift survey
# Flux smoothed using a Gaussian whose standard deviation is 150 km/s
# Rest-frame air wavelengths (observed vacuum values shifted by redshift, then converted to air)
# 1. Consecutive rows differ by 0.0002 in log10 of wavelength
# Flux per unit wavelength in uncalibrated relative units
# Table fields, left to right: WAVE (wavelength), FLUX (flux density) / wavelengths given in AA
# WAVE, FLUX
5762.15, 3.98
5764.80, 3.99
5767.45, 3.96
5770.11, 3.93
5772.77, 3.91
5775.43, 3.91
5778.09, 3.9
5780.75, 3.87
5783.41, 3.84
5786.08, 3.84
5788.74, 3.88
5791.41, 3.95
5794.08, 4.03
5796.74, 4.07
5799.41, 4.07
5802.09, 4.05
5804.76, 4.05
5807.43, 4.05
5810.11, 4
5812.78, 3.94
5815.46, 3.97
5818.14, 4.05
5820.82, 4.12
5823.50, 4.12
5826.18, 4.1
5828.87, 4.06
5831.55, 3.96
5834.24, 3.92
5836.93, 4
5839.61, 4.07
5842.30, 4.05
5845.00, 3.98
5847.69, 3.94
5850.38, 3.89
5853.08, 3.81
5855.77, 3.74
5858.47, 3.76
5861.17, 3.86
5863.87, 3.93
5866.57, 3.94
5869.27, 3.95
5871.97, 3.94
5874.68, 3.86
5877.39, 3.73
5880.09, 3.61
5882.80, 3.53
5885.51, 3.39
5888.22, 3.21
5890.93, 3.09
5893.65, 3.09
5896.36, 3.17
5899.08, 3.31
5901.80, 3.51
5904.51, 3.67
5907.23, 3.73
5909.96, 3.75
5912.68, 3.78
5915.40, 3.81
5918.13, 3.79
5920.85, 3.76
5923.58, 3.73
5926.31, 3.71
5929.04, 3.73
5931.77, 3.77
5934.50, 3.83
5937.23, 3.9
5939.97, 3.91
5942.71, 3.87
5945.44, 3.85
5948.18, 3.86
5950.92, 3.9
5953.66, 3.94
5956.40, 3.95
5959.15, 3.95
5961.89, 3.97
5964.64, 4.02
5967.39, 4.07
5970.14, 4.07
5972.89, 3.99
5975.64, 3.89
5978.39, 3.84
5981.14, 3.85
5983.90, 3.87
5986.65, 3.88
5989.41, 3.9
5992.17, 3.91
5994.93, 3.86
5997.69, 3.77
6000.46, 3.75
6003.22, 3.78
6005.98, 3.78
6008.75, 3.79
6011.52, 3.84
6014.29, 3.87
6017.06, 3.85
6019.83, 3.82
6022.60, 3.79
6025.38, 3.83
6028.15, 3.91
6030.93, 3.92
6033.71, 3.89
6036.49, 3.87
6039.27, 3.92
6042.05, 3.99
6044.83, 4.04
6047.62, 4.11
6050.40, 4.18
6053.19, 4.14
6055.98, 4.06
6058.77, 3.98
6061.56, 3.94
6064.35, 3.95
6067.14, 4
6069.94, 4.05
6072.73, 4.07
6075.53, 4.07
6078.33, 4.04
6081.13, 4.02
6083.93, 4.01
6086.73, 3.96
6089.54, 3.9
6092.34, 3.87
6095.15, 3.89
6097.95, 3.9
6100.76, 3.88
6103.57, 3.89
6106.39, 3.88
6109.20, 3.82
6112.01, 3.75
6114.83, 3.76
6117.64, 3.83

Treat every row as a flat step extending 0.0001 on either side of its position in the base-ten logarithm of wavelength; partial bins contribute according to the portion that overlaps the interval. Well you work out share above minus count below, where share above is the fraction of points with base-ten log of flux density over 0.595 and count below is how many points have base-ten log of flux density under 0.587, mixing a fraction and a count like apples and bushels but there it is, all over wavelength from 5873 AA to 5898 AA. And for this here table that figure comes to -9.0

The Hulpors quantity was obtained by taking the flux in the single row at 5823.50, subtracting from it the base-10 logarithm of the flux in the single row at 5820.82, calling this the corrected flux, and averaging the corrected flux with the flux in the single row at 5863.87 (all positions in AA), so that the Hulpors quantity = 3.72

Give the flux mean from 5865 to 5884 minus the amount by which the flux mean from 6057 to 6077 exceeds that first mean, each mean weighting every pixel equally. 3.6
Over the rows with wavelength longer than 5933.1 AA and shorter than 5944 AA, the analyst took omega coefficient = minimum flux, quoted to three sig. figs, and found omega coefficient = 3.83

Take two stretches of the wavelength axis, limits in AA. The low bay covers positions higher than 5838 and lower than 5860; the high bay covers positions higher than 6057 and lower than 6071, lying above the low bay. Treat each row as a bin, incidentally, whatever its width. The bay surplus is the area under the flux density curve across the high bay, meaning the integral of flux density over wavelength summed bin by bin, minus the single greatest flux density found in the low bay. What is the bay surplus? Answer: 52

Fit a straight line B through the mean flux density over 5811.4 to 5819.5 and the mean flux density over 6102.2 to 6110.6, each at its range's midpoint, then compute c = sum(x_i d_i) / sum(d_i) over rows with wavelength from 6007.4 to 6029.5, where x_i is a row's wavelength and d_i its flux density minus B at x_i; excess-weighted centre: 6016.7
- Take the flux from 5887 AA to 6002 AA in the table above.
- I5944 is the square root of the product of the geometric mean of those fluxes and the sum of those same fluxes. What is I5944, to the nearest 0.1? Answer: 24.4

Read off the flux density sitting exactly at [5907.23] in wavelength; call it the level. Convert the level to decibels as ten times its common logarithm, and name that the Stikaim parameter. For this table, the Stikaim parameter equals 5.7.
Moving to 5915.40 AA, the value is 5.8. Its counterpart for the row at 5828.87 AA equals 6.1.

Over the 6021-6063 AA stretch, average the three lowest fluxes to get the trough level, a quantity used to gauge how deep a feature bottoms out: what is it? 3.83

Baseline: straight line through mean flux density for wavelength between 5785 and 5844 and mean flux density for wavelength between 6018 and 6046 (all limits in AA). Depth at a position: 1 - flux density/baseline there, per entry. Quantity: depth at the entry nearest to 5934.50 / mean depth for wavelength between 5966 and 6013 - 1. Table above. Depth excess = 1.5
